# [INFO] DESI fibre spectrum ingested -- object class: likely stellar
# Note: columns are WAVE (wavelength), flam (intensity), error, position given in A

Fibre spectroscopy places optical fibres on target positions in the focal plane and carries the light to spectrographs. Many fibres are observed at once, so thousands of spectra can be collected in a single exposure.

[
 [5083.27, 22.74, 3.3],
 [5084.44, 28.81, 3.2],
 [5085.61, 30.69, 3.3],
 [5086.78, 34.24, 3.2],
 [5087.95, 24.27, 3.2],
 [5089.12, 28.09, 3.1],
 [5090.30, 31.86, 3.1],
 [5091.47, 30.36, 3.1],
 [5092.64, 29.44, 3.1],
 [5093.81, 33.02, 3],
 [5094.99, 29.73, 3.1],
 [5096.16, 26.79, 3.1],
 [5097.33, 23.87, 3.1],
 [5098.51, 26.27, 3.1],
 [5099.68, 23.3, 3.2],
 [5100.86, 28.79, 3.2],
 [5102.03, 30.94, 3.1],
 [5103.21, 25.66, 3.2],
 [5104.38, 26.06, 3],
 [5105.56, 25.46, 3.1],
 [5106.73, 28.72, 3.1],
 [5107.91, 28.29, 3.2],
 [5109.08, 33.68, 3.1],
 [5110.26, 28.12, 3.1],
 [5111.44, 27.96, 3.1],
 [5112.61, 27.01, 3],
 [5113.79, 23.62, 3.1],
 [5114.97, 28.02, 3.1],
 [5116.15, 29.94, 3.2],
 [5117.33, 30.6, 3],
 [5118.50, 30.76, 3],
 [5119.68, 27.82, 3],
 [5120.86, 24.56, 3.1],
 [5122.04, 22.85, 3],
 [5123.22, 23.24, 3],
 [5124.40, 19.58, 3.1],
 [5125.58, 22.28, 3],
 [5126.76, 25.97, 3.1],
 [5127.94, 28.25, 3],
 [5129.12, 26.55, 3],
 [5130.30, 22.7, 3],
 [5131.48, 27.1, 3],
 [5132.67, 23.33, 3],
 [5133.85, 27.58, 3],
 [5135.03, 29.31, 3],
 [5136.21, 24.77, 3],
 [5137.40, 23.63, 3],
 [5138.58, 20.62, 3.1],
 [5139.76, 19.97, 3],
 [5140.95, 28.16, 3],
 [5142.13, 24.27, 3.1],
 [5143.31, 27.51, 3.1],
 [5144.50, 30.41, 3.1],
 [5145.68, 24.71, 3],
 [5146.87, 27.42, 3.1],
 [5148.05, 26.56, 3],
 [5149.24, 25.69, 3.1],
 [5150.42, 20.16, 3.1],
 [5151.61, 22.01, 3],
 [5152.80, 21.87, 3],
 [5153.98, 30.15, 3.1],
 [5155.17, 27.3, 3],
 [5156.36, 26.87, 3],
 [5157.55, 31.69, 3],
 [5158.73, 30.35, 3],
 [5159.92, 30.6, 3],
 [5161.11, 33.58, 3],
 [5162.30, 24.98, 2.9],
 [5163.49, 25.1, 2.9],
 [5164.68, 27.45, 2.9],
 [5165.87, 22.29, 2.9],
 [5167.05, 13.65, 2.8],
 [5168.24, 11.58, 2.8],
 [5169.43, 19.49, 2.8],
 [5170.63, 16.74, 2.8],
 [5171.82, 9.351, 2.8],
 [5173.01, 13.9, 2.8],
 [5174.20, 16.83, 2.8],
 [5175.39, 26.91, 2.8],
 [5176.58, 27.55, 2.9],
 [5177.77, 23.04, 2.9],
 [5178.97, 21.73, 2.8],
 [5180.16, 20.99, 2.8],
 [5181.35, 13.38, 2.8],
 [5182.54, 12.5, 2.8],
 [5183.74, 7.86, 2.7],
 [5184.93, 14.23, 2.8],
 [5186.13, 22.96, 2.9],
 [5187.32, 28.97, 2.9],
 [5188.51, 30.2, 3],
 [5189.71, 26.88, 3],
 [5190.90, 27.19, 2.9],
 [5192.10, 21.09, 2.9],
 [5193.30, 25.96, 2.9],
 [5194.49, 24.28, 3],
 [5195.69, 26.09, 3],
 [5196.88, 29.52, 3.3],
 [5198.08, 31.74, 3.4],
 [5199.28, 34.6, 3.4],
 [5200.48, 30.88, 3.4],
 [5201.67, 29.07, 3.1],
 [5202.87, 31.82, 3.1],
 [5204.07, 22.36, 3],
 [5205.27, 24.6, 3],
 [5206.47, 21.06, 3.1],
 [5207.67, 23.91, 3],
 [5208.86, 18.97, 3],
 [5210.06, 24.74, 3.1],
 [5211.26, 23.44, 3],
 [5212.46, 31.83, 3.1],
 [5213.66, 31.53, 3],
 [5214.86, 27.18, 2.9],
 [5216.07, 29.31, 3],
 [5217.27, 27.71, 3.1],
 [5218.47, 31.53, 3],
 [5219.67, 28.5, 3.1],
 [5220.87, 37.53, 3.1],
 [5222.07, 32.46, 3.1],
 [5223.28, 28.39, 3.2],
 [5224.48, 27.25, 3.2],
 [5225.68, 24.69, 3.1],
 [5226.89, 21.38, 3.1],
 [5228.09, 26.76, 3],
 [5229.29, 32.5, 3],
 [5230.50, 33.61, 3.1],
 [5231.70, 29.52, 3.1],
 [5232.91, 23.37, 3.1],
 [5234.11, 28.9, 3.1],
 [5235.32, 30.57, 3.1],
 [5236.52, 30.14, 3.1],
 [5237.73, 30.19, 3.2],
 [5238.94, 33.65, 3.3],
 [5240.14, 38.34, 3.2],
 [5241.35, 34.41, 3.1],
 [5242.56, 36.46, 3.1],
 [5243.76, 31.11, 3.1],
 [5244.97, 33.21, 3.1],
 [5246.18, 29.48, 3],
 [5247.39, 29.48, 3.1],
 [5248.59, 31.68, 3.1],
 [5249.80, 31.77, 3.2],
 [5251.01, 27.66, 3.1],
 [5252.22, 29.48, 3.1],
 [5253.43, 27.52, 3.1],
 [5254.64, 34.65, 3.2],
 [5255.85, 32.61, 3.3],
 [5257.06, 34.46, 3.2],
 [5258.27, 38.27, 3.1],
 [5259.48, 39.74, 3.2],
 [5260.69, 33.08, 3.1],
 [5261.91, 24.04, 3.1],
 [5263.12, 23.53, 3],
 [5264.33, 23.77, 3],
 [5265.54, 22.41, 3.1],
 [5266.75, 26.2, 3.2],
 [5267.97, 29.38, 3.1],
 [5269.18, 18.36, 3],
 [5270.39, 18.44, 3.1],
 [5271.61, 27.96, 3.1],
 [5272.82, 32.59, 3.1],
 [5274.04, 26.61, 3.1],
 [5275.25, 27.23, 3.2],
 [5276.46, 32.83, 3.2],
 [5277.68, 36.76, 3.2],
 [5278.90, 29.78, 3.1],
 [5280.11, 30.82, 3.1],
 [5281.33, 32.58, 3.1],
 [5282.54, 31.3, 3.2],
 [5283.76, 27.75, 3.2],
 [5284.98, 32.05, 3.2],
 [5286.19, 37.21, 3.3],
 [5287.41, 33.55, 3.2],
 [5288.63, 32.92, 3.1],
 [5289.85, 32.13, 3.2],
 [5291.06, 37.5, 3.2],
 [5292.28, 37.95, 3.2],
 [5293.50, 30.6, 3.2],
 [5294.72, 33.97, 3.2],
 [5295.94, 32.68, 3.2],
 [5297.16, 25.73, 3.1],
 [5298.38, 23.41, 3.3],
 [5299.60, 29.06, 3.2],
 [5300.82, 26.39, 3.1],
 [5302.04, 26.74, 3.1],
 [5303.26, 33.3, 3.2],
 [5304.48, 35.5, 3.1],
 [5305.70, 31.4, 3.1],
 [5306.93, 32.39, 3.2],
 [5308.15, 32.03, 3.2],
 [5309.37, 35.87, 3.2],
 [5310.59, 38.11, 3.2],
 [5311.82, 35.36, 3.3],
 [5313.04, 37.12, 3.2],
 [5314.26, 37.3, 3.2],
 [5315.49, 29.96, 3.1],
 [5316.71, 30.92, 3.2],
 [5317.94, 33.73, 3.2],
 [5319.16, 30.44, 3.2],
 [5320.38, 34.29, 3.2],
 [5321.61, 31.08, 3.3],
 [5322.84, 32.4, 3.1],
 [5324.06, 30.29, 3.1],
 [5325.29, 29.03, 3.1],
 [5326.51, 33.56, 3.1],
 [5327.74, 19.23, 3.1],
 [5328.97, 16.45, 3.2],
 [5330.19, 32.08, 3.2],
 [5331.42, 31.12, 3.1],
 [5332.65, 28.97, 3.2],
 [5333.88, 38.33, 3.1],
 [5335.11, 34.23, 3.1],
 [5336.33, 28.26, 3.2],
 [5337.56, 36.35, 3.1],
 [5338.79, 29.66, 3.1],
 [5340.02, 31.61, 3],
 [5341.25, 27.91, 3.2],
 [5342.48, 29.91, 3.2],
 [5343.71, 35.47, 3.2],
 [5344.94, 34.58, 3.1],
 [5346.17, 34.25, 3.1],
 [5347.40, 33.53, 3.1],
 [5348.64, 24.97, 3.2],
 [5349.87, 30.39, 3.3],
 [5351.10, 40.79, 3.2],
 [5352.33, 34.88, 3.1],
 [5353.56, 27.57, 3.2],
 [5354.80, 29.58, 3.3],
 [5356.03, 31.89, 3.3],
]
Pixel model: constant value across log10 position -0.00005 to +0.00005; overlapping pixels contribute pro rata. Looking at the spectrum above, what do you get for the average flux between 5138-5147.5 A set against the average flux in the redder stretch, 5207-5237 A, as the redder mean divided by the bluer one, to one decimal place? 1.1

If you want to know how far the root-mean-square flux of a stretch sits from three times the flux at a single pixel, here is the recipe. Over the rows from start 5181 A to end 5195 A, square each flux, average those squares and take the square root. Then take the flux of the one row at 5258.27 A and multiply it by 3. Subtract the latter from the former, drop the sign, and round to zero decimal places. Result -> 92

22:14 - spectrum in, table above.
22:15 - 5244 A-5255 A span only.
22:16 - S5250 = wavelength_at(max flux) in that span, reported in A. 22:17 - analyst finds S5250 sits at 5254.64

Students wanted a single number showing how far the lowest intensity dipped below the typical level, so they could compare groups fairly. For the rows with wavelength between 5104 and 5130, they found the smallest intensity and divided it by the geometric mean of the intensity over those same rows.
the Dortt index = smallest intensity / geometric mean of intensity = 0.74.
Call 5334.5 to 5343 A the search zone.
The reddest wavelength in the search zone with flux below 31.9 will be 5342.48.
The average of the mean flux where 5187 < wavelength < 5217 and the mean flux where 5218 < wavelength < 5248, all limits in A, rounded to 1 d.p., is 28.8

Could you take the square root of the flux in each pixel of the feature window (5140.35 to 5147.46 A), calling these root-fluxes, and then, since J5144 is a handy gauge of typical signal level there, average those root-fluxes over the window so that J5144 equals 5.20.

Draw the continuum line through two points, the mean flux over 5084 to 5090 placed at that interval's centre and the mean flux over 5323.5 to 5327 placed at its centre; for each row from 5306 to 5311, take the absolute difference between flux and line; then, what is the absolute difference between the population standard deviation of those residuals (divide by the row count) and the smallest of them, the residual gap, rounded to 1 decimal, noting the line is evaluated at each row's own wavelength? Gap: 1.3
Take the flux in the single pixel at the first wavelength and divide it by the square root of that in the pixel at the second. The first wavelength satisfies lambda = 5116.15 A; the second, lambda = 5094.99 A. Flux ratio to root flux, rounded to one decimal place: 5.5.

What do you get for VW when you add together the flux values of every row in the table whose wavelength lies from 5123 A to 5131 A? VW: 169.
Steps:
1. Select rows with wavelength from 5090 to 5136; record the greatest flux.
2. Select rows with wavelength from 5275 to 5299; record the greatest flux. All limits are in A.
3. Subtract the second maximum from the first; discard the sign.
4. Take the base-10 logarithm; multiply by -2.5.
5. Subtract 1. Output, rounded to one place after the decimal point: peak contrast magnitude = -2.6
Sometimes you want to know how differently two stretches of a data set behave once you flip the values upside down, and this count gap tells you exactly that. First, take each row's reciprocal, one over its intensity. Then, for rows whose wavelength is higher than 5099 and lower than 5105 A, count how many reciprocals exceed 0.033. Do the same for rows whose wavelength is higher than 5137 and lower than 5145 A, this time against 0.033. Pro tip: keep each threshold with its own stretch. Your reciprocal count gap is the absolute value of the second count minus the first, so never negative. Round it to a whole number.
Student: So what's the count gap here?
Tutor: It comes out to 2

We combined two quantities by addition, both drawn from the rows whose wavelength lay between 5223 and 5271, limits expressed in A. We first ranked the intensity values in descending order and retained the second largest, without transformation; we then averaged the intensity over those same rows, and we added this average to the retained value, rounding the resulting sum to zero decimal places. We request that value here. 68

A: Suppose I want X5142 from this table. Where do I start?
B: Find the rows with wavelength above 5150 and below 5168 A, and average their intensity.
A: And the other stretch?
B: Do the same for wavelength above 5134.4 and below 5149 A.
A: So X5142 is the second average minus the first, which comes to 0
